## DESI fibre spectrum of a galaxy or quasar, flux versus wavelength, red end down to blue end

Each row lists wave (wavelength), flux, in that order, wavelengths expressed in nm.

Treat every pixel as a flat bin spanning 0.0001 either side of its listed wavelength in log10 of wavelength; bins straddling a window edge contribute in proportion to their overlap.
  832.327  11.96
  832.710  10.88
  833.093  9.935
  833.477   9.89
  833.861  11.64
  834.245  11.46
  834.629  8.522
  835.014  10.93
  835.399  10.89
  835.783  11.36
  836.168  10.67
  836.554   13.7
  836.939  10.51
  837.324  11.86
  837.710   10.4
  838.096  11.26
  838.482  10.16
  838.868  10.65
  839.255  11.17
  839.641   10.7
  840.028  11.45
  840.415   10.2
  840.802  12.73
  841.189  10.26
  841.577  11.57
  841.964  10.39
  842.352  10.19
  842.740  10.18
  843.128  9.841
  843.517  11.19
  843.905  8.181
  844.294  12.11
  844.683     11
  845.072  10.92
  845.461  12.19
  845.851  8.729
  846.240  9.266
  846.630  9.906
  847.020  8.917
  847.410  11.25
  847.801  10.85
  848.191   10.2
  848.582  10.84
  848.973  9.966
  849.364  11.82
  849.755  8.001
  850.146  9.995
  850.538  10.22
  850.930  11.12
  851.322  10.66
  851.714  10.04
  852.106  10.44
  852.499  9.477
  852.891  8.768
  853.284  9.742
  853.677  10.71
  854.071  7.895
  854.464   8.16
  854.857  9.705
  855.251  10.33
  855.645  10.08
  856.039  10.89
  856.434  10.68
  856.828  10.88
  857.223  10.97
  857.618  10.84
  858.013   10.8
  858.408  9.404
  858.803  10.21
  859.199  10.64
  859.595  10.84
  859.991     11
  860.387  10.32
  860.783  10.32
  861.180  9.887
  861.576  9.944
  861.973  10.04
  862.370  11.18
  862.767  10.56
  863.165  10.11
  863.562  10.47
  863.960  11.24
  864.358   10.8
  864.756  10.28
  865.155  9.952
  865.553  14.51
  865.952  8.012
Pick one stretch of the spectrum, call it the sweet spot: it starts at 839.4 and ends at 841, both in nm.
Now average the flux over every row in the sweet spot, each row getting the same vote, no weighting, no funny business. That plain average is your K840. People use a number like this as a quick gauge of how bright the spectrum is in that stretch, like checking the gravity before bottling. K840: 11.3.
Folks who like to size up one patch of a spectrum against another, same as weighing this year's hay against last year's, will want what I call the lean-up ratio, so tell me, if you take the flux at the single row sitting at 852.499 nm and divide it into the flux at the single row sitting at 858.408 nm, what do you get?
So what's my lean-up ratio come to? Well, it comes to 0.99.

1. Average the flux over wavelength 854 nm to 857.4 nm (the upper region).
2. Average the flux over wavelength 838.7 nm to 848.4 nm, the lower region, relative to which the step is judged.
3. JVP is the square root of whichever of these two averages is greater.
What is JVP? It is 3.25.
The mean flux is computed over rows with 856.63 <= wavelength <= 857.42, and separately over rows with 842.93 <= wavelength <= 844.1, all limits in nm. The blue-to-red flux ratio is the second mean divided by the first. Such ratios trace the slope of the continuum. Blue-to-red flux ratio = 0.89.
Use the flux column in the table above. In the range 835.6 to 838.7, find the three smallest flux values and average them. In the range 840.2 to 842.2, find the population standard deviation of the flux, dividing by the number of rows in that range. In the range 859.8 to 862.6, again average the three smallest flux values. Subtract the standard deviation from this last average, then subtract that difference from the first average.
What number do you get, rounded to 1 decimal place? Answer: 1.4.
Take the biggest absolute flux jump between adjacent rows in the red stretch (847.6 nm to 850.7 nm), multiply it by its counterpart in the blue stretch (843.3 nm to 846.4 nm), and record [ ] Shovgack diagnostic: 15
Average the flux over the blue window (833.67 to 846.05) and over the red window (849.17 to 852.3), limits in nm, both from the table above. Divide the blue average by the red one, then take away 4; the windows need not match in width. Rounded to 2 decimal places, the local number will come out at -2.95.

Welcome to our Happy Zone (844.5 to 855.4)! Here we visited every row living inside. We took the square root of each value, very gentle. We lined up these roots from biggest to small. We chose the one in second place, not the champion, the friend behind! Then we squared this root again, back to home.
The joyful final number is 11.8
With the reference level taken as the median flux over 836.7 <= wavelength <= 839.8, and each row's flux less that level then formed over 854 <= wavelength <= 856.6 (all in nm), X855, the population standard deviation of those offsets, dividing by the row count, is 1.10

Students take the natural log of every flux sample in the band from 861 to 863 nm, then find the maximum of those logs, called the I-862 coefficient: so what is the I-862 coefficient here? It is 2.41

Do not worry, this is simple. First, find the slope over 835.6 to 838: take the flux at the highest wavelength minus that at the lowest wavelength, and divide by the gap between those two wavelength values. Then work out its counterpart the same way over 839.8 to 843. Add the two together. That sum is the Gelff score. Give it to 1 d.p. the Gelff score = -1.0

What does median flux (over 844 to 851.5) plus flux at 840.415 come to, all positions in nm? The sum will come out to 20.9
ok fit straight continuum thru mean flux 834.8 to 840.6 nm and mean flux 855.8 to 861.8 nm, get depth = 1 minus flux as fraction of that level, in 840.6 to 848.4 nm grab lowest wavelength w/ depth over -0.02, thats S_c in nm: 841.189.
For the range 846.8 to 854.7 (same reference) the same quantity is 847.020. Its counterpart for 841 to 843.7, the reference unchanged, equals 841.189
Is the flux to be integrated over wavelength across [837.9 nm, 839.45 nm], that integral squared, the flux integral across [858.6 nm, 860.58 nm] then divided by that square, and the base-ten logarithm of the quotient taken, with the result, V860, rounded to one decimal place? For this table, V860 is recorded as -1.1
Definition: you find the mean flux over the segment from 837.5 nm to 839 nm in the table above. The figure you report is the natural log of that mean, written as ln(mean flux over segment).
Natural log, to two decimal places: 2.36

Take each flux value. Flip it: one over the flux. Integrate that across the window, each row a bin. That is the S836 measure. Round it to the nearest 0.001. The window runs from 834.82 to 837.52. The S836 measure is 0.238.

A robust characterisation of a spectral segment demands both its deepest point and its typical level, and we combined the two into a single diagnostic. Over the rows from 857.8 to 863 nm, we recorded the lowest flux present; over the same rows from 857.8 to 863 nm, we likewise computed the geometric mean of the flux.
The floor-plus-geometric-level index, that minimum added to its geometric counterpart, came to 19.8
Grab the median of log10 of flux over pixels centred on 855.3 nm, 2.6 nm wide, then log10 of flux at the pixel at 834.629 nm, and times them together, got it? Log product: 0.93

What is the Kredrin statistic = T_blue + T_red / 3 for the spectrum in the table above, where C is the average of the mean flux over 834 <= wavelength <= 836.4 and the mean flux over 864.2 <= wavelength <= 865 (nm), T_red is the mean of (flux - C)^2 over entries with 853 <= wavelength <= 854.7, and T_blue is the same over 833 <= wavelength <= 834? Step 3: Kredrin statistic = 1.8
